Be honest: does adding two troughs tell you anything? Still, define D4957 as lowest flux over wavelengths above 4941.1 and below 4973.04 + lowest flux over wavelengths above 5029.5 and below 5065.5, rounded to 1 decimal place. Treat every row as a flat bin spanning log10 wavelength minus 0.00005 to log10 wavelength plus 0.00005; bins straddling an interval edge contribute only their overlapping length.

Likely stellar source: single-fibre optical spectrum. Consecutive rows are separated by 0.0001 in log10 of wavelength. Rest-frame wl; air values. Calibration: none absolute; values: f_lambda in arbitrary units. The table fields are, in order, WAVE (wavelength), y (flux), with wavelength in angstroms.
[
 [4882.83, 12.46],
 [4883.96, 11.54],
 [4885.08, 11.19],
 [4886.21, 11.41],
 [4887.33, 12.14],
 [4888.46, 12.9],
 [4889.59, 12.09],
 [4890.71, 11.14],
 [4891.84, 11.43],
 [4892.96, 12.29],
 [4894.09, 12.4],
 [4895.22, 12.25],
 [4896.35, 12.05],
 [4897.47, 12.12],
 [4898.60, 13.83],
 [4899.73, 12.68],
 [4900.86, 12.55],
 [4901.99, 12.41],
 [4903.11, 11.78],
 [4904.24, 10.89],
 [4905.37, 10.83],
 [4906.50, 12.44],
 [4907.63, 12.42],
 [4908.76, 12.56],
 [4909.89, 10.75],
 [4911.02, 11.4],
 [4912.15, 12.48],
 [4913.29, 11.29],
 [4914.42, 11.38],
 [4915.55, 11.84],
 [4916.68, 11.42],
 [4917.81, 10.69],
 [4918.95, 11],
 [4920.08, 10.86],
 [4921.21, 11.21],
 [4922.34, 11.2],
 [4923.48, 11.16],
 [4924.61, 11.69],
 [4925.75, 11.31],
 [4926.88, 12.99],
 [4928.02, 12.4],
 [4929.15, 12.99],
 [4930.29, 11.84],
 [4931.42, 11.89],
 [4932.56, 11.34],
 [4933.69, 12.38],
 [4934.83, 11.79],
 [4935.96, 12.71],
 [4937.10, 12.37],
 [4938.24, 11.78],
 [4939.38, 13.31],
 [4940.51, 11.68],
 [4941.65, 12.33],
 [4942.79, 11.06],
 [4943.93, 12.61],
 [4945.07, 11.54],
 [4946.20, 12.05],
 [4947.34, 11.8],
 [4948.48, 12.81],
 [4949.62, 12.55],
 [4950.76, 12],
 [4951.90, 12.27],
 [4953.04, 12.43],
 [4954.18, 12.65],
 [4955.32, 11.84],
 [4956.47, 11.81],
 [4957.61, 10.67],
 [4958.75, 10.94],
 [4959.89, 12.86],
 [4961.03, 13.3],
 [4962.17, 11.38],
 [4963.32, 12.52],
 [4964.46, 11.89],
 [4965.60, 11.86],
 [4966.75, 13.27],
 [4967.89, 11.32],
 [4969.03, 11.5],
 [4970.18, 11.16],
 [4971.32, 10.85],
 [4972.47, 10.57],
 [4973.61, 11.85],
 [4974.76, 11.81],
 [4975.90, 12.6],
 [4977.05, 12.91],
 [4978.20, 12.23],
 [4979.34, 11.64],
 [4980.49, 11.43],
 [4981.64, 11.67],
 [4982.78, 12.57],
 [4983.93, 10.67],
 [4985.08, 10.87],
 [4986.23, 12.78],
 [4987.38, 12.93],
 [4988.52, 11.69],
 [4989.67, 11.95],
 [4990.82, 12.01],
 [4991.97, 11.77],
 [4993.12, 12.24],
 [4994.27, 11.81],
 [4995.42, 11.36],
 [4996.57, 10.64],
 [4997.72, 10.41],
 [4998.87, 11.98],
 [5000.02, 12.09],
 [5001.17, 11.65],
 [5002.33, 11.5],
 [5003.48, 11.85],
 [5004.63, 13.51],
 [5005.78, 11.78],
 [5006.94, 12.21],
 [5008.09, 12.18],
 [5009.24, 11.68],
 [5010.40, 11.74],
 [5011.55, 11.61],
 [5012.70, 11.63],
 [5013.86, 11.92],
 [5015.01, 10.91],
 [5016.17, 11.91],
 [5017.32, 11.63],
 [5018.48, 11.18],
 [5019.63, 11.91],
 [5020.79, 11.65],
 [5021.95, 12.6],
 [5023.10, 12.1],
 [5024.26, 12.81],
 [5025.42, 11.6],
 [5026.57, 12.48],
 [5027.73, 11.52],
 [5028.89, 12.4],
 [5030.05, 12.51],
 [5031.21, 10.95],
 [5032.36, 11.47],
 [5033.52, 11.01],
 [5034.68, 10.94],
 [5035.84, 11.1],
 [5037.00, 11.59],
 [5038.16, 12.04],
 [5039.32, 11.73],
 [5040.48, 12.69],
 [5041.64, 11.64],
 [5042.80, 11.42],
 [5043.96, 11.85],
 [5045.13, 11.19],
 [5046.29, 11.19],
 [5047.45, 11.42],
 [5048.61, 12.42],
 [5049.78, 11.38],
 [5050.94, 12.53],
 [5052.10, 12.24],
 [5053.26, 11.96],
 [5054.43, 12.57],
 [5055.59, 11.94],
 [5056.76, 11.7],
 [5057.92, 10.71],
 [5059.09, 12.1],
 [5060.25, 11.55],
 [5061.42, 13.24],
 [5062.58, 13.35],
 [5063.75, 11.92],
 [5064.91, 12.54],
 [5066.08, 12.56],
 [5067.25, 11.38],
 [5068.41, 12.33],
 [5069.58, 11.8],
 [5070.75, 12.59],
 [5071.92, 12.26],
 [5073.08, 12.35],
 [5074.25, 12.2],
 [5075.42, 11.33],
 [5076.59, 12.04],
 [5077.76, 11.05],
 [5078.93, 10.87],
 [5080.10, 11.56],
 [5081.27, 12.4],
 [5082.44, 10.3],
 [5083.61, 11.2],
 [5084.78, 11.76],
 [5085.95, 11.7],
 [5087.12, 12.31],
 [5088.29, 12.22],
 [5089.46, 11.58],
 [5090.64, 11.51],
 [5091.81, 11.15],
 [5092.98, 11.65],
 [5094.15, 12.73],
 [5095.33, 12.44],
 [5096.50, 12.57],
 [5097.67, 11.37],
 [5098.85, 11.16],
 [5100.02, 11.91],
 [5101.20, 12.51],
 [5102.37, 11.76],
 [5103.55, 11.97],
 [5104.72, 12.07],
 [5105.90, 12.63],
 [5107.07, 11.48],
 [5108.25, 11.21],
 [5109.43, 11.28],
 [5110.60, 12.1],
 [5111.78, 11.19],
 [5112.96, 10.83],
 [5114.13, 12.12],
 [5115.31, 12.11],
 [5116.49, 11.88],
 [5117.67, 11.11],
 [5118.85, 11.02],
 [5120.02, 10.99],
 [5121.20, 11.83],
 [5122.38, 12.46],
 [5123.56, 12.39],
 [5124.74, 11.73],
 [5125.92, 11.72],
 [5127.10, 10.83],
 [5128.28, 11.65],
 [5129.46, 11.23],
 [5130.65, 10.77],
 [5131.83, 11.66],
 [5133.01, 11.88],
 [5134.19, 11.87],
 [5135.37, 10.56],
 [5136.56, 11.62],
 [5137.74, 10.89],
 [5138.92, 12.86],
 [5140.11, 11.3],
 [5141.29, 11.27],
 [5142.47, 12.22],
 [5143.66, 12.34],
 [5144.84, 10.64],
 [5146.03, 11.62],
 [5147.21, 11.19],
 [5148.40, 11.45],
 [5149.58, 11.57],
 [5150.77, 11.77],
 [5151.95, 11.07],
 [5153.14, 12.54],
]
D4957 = 21.3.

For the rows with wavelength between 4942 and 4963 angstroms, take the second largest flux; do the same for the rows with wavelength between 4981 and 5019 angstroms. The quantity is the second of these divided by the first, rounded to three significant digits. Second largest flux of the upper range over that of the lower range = 1.01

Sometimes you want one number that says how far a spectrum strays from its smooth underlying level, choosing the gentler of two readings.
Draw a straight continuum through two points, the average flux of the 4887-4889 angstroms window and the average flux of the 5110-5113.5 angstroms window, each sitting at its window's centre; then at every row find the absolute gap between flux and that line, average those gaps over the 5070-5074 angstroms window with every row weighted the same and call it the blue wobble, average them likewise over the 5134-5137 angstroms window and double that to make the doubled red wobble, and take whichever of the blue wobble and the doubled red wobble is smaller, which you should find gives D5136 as 0.8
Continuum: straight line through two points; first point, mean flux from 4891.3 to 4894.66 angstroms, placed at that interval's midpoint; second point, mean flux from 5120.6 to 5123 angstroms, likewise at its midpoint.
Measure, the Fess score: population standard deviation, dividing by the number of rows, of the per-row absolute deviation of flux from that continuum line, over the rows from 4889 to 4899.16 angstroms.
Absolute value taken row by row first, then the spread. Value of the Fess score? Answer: 0.54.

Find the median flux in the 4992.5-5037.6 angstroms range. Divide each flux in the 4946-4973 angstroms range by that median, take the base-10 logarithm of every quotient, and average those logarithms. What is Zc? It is 0.0083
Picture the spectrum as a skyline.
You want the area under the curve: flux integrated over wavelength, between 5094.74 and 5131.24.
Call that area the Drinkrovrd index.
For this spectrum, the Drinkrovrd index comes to 427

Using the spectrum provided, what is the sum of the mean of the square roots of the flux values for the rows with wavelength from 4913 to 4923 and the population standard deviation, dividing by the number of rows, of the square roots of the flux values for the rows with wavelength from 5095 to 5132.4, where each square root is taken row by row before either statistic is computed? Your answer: 3.43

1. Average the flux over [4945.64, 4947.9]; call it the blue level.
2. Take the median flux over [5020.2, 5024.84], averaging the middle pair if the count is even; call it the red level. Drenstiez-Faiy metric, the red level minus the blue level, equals 0.4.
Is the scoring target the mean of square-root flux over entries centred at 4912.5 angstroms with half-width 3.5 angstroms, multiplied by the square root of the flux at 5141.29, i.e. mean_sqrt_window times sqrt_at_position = 11.4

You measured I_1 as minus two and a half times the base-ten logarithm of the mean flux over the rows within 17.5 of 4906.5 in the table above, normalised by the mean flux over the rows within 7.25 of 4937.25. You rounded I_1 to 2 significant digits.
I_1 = 0.029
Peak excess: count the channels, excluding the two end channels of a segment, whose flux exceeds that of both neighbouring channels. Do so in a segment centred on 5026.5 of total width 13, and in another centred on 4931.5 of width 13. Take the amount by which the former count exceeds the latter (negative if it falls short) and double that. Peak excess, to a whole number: -2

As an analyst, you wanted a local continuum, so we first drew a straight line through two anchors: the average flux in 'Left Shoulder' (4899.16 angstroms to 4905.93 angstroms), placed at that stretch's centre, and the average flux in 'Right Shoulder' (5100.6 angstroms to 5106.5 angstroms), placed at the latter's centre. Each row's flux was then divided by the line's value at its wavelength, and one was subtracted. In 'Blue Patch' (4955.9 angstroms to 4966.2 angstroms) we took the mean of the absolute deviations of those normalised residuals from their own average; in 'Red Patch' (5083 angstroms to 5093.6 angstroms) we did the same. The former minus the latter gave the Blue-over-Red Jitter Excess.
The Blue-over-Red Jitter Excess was 0.031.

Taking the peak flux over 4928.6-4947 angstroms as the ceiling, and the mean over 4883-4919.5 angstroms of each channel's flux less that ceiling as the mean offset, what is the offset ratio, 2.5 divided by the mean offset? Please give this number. -1.73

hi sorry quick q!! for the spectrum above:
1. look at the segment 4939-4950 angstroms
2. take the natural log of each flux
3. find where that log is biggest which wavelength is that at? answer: 4939.38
